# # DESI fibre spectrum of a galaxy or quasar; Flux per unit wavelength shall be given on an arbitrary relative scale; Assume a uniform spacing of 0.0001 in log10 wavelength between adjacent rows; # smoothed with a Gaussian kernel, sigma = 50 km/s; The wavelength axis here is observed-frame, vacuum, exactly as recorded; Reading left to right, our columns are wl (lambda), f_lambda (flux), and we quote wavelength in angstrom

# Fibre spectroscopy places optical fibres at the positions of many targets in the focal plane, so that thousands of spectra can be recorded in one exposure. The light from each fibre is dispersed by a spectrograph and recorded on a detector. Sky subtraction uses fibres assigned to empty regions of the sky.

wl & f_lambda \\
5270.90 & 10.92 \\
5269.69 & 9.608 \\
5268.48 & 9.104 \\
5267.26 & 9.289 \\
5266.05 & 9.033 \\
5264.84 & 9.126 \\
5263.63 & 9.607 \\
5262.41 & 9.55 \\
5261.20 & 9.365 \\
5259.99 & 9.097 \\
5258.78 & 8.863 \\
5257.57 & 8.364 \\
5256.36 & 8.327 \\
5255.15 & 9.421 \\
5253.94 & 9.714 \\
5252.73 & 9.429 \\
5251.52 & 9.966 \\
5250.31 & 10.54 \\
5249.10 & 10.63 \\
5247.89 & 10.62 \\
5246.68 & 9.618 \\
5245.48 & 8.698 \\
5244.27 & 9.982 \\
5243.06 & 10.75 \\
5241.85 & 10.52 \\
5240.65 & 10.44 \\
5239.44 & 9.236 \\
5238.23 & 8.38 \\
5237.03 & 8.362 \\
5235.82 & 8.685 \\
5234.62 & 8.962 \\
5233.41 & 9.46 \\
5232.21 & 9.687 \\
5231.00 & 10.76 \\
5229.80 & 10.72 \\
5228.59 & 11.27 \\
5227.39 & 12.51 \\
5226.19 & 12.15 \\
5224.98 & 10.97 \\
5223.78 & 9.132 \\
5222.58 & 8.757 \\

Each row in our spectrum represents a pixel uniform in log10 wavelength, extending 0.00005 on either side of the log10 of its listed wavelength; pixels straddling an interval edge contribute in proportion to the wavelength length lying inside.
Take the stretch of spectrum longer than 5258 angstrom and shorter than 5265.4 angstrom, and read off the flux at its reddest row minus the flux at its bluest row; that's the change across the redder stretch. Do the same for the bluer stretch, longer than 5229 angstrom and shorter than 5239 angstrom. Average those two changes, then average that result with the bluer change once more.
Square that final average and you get 2.9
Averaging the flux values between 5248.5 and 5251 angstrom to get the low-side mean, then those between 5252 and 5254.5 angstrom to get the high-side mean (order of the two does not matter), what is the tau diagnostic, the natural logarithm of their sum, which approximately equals 3.00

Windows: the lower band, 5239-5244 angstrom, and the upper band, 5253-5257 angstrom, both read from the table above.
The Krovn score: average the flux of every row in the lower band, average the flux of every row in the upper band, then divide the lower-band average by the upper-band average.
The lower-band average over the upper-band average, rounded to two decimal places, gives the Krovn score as 1.12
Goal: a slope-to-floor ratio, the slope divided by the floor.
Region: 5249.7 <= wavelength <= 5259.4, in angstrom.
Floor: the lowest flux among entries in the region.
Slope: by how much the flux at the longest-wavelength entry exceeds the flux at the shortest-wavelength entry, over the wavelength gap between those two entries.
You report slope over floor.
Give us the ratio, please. -0.024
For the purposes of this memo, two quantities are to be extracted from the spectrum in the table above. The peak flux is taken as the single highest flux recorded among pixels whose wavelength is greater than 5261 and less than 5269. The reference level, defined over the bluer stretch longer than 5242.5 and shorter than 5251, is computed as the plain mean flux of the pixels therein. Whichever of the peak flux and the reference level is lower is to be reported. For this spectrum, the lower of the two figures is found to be 9.61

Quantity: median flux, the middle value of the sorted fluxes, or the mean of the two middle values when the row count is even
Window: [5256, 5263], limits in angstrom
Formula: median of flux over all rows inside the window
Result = 9.0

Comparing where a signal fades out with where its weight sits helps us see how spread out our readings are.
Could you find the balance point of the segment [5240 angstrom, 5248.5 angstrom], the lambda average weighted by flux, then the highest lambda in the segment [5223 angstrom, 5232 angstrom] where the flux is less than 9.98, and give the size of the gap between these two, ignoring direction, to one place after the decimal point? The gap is 20.4 angstrom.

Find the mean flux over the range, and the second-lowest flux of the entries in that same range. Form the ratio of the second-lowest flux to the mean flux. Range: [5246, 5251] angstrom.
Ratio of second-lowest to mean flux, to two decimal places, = 1.02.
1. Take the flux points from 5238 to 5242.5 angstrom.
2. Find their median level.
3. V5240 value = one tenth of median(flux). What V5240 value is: 0.98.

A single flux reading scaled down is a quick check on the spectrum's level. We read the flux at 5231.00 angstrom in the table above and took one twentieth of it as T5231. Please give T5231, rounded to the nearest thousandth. 0.538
